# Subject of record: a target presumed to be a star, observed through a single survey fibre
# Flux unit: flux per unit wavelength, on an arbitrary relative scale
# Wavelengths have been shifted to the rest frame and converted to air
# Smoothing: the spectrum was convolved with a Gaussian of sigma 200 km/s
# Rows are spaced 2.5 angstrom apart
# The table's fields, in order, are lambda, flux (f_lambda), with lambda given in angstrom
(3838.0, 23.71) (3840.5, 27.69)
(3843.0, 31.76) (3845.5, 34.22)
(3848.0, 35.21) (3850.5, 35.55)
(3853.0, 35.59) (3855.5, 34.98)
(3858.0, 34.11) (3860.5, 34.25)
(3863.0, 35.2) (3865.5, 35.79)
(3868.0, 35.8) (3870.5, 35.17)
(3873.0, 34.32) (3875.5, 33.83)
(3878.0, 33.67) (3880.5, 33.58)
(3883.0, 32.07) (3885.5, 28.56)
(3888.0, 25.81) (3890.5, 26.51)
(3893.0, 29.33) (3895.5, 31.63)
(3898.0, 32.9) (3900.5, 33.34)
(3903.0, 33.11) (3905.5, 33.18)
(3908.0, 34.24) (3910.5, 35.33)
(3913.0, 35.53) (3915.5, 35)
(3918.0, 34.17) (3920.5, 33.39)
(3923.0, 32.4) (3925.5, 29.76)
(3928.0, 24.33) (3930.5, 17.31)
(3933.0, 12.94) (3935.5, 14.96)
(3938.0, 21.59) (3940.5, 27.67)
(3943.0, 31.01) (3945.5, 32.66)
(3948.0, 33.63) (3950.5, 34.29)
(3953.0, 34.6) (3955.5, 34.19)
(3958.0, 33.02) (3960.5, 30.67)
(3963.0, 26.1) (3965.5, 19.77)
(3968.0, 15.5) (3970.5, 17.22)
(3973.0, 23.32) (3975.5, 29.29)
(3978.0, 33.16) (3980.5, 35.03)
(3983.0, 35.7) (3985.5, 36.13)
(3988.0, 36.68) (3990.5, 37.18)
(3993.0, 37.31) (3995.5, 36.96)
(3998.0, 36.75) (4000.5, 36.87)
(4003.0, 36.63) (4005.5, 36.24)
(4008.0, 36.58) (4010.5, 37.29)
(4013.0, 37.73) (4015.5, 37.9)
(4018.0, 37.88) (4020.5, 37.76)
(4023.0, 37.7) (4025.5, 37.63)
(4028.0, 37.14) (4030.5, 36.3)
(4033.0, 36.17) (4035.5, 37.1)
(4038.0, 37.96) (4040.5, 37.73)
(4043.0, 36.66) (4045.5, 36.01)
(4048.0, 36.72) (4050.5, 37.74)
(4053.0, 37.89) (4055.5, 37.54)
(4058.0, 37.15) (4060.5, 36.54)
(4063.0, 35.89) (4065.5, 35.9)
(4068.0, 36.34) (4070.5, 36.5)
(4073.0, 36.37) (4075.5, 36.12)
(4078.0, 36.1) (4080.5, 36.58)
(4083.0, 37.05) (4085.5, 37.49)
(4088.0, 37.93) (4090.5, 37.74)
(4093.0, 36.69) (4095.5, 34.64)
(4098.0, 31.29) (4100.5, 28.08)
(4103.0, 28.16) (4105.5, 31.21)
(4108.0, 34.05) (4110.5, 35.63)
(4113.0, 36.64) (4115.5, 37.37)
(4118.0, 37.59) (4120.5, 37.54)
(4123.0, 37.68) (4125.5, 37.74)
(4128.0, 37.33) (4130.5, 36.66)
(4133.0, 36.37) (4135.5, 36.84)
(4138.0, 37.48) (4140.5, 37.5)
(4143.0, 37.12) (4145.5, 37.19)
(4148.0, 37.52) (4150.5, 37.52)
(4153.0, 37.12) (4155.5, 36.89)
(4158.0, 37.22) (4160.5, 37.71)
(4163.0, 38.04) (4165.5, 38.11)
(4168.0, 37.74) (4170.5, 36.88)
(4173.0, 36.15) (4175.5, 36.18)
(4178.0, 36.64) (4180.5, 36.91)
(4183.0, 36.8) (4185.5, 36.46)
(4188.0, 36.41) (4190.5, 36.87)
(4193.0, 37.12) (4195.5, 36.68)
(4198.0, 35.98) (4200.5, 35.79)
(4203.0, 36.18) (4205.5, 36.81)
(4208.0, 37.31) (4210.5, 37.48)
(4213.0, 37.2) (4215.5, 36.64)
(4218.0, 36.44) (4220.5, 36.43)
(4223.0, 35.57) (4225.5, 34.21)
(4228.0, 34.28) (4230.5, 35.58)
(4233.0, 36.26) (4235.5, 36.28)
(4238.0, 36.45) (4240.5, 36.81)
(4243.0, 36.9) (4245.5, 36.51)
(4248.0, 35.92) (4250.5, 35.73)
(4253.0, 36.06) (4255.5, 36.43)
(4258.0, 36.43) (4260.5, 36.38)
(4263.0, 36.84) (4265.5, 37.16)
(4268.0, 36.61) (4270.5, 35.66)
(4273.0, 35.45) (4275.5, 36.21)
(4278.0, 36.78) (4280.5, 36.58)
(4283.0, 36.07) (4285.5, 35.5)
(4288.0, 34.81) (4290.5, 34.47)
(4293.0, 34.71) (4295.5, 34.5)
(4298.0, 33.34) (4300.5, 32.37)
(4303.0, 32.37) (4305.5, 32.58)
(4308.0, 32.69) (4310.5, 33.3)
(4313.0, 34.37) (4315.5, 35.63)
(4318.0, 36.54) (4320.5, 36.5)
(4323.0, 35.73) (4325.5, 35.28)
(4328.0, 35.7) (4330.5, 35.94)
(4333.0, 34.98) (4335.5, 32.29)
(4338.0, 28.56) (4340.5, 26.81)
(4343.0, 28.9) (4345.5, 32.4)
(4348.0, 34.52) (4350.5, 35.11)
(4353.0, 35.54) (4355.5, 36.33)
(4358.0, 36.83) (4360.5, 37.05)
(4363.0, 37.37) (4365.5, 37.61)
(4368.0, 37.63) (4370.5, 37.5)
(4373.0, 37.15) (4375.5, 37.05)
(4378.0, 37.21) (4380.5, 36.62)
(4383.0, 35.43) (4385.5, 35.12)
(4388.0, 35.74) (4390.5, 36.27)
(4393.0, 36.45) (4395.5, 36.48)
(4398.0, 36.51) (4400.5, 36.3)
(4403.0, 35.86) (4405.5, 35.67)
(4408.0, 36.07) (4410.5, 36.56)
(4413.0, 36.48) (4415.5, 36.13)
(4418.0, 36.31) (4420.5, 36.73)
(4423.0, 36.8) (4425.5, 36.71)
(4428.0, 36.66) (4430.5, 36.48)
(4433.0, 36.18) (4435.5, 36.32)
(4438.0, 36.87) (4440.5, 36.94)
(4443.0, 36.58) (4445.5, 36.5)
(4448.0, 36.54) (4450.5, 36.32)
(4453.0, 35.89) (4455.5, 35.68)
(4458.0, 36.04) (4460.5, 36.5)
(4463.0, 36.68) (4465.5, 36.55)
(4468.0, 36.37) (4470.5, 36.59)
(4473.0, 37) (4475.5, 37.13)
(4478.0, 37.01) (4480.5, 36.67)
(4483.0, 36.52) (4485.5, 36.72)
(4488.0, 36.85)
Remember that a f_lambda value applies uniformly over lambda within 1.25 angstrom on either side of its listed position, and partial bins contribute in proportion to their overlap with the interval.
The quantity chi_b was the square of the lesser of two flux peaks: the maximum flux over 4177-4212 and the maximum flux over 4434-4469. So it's 1365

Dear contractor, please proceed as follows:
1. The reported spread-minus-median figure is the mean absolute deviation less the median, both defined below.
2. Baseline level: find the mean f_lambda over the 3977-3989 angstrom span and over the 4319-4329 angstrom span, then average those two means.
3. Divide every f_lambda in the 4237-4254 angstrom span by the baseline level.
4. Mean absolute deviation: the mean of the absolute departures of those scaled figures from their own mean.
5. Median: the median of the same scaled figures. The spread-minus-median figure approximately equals -1.01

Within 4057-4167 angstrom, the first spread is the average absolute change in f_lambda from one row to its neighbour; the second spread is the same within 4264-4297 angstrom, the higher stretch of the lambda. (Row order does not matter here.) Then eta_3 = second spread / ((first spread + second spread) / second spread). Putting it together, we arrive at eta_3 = 0.20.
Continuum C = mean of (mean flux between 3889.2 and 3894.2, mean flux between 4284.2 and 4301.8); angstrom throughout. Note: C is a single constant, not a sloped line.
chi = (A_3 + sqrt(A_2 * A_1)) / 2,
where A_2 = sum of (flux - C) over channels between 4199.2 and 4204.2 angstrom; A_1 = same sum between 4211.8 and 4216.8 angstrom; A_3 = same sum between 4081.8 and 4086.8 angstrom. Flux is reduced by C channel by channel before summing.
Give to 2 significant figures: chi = 12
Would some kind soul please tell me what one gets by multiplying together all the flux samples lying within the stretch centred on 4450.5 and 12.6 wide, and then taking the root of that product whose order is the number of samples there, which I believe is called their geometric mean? 36.2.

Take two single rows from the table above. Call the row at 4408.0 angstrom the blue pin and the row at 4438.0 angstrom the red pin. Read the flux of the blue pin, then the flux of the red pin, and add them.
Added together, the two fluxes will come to 72.9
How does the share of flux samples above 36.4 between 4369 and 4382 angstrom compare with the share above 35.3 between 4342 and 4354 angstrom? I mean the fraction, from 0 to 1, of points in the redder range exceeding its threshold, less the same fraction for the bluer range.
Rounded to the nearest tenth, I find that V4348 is 0.8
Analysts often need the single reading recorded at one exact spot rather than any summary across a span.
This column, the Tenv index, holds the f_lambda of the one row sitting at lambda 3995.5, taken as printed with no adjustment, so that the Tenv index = 36.96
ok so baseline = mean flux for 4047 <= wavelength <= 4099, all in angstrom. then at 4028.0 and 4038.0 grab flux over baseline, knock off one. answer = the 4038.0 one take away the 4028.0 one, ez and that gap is 0.02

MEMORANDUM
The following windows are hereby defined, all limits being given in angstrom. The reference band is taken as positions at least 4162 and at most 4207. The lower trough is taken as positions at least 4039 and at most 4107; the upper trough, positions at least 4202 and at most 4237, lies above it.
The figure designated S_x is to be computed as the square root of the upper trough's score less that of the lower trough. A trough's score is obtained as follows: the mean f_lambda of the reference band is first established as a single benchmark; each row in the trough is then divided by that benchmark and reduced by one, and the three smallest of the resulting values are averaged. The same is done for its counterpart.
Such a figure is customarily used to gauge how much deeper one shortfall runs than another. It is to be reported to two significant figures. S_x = 0.39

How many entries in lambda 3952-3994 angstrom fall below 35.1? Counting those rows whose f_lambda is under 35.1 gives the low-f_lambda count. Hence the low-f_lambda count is 12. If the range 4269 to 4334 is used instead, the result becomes 12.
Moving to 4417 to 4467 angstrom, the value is 0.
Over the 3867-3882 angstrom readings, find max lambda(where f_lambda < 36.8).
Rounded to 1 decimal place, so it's 3880.5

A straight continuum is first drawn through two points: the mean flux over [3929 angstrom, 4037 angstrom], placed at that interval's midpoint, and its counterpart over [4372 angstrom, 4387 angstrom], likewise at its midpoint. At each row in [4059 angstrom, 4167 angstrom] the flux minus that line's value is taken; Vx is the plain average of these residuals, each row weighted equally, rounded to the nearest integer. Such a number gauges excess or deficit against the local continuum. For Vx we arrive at 3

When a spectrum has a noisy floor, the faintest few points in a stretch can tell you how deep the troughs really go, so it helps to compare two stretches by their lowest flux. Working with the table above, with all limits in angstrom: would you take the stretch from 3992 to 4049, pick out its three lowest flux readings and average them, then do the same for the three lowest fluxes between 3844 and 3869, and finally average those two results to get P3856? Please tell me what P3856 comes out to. 35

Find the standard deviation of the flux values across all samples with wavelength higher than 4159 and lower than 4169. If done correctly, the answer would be 0.2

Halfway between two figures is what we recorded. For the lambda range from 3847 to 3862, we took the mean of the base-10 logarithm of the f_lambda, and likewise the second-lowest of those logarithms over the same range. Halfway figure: 1.54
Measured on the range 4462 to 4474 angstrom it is 1.56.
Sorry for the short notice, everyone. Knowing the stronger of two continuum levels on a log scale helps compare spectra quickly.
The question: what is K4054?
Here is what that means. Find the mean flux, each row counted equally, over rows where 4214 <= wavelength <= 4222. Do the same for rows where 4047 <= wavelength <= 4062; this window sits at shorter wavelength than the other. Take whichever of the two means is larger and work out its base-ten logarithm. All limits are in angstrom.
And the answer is 1.57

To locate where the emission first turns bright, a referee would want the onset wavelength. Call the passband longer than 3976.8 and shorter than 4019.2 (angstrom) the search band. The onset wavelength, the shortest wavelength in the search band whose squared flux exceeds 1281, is 3985.5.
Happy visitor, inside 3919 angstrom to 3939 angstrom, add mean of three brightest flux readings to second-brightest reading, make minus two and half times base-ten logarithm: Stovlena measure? -4.52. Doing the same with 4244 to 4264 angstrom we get -4.66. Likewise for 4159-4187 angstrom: -4.70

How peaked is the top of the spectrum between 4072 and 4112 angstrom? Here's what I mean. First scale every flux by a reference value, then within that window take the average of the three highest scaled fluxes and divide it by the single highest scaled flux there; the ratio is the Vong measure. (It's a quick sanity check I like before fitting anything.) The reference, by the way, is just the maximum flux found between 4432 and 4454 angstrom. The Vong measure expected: 0.994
